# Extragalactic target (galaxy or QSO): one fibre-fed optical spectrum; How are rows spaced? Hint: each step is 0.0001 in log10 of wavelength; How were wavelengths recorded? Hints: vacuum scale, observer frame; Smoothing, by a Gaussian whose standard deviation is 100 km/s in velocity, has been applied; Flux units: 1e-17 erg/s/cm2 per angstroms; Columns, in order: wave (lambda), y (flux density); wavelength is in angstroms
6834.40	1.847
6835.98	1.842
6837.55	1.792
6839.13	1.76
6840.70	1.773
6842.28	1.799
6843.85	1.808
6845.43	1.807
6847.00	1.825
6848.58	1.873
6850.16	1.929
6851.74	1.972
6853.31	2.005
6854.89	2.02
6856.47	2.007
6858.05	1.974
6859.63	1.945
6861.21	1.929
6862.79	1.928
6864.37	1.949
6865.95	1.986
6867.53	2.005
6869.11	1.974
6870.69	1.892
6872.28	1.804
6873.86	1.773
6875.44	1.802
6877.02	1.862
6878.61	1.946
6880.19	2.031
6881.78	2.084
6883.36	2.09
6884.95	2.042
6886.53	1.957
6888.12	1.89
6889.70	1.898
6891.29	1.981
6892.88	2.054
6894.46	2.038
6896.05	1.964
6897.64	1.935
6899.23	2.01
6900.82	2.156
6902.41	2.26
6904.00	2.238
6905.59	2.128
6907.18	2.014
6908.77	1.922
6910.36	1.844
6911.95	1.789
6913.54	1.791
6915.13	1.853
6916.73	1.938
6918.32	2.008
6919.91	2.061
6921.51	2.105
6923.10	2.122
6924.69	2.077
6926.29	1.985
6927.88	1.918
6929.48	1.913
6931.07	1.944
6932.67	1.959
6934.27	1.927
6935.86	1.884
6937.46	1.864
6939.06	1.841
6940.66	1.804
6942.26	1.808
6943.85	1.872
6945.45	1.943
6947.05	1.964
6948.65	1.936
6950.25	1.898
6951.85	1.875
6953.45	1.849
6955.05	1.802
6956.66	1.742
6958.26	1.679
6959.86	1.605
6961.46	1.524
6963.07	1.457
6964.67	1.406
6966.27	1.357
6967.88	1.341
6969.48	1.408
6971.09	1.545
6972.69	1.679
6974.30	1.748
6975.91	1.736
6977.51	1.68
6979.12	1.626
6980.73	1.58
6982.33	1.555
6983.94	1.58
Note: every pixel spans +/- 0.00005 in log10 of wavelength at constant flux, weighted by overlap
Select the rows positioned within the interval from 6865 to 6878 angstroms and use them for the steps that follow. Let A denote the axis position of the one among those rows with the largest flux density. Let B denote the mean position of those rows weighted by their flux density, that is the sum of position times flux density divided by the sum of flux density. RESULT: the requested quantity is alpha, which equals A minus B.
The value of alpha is -3.8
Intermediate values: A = 6867.53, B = 6871.4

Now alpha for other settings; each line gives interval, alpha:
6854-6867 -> -5.5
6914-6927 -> 2.3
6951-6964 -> -5.3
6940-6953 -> 0.7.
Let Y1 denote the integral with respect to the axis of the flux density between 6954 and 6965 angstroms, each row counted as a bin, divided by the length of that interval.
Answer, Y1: 1.62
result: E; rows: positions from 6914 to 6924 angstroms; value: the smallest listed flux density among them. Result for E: 1.853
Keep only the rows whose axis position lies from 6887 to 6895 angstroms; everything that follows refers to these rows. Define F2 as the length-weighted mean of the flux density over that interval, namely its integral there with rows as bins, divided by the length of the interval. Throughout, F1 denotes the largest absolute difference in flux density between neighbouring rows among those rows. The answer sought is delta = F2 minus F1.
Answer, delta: 1.89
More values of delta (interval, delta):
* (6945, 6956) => 1.84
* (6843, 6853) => 1.82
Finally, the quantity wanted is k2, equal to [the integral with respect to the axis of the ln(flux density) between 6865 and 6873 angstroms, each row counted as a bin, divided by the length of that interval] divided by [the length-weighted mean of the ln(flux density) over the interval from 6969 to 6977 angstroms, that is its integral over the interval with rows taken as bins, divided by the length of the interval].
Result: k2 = 1.3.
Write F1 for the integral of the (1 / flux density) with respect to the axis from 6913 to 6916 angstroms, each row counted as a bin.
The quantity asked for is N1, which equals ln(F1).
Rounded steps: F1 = 1.6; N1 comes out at 0.5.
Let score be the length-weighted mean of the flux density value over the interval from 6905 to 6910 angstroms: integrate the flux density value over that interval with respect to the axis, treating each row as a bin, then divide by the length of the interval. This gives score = 2.00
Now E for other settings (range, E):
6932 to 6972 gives 1.341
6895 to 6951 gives 1.789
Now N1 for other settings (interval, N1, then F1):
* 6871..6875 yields 0.8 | 2.2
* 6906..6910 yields 0.7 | 2.0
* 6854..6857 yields 0.4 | 1.5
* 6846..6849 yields 0.5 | 1.6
